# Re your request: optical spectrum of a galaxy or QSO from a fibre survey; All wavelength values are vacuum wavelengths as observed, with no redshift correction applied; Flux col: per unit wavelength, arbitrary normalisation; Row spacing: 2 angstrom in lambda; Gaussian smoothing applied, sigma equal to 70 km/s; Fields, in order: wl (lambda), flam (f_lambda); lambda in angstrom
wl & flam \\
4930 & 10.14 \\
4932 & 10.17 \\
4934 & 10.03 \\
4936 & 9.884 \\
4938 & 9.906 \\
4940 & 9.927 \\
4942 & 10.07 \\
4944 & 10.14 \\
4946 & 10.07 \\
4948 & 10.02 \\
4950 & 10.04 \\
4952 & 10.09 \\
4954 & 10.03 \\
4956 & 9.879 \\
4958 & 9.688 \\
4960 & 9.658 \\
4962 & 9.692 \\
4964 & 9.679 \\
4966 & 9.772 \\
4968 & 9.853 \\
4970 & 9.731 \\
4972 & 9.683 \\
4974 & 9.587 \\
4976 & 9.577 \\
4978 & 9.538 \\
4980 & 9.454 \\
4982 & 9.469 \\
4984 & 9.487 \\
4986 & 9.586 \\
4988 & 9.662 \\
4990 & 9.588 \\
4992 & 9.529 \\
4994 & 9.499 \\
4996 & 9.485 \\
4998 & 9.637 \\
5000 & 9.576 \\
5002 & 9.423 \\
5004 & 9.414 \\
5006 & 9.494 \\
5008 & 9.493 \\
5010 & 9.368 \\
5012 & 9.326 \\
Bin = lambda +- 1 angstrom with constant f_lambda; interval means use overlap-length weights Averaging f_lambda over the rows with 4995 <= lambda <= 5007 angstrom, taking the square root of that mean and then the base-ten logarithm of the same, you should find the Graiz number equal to 0.489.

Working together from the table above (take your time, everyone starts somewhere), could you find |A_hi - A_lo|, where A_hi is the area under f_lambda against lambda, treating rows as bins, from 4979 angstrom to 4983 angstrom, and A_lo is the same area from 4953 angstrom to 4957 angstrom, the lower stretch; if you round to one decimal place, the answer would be 2.0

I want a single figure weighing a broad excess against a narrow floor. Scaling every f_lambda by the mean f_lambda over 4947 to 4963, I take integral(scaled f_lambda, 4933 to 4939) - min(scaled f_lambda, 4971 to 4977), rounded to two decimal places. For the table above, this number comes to 5.06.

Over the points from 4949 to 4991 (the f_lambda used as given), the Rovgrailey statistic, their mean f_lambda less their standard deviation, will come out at 9.52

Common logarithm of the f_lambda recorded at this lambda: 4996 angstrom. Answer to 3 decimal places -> 0.977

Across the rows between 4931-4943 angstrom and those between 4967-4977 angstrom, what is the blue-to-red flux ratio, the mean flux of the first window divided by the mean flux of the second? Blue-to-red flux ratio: 1.03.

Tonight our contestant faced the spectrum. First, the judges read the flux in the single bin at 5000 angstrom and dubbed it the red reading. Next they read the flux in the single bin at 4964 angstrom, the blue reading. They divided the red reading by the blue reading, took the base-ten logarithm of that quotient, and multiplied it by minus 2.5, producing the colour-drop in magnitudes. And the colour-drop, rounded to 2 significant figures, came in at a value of 0.012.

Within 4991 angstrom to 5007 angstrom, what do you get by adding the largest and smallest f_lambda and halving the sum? 9.5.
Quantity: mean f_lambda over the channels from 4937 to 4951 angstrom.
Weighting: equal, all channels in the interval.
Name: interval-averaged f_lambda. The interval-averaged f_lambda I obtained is 10.0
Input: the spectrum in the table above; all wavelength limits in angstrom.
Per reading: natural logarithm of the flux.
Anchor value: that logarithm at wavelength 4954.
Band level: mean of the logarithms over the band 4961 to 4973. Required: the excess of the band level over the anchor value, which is -0.03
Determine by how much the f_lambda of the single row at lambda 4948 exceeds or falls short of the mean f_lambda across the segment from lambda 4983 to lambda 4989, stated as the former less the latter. 0.44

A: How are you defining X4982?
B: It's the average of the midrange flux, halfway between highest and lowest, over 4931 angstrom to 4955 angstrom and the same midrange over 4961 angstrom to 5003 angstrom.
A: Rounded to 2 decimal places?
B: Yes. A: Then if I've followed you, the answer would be 9.83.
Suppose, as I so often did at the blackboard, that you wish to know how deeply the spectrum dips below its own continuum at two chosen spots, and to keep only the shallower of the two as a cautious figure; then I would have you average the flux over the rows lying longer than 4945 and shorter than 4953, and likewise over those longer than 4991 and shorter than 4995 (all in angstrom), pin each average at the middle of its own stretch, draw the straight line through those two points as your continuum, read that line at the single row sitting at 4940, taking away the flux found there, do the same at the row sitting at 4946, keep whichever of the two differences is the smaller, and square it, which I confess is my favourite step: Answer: 0.000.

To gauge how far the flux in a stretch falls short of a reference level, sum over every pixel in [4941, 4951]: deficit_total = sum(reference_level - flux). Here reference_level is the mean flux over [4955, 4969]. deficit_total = -1.6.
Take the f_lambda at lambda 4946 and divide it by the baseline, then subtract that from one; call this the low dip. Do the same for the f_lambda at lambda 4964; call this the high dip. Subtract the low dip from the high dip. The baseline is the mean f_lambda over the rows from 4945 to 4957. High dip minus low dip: 0.039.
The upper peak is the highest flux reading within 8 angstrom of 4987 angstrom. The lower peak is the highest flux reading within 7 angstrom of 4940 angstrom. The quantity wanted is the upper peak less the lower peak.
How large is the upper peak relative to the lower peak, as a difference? -0.48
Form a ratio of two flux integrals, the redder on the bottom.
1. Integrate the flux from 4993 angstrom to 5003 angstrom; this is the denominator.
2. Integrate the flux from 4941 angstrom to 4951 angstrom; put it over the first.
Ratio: 1.06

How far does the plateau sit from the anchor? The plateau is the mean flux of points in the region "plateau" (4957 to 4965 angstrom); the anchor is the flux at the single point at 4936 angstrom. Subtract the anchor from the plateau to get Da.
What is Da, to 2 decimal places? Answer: -0.20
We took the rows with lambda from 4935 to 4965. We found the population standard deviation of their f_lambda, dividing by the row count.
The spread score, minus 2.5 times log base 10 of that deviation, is 2.0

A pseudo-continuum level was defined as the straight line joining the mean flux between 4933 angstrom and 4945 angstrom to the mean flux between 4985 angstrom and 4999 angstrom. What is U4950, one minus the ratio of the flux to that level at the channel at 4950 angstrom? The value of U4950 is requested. -0.014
